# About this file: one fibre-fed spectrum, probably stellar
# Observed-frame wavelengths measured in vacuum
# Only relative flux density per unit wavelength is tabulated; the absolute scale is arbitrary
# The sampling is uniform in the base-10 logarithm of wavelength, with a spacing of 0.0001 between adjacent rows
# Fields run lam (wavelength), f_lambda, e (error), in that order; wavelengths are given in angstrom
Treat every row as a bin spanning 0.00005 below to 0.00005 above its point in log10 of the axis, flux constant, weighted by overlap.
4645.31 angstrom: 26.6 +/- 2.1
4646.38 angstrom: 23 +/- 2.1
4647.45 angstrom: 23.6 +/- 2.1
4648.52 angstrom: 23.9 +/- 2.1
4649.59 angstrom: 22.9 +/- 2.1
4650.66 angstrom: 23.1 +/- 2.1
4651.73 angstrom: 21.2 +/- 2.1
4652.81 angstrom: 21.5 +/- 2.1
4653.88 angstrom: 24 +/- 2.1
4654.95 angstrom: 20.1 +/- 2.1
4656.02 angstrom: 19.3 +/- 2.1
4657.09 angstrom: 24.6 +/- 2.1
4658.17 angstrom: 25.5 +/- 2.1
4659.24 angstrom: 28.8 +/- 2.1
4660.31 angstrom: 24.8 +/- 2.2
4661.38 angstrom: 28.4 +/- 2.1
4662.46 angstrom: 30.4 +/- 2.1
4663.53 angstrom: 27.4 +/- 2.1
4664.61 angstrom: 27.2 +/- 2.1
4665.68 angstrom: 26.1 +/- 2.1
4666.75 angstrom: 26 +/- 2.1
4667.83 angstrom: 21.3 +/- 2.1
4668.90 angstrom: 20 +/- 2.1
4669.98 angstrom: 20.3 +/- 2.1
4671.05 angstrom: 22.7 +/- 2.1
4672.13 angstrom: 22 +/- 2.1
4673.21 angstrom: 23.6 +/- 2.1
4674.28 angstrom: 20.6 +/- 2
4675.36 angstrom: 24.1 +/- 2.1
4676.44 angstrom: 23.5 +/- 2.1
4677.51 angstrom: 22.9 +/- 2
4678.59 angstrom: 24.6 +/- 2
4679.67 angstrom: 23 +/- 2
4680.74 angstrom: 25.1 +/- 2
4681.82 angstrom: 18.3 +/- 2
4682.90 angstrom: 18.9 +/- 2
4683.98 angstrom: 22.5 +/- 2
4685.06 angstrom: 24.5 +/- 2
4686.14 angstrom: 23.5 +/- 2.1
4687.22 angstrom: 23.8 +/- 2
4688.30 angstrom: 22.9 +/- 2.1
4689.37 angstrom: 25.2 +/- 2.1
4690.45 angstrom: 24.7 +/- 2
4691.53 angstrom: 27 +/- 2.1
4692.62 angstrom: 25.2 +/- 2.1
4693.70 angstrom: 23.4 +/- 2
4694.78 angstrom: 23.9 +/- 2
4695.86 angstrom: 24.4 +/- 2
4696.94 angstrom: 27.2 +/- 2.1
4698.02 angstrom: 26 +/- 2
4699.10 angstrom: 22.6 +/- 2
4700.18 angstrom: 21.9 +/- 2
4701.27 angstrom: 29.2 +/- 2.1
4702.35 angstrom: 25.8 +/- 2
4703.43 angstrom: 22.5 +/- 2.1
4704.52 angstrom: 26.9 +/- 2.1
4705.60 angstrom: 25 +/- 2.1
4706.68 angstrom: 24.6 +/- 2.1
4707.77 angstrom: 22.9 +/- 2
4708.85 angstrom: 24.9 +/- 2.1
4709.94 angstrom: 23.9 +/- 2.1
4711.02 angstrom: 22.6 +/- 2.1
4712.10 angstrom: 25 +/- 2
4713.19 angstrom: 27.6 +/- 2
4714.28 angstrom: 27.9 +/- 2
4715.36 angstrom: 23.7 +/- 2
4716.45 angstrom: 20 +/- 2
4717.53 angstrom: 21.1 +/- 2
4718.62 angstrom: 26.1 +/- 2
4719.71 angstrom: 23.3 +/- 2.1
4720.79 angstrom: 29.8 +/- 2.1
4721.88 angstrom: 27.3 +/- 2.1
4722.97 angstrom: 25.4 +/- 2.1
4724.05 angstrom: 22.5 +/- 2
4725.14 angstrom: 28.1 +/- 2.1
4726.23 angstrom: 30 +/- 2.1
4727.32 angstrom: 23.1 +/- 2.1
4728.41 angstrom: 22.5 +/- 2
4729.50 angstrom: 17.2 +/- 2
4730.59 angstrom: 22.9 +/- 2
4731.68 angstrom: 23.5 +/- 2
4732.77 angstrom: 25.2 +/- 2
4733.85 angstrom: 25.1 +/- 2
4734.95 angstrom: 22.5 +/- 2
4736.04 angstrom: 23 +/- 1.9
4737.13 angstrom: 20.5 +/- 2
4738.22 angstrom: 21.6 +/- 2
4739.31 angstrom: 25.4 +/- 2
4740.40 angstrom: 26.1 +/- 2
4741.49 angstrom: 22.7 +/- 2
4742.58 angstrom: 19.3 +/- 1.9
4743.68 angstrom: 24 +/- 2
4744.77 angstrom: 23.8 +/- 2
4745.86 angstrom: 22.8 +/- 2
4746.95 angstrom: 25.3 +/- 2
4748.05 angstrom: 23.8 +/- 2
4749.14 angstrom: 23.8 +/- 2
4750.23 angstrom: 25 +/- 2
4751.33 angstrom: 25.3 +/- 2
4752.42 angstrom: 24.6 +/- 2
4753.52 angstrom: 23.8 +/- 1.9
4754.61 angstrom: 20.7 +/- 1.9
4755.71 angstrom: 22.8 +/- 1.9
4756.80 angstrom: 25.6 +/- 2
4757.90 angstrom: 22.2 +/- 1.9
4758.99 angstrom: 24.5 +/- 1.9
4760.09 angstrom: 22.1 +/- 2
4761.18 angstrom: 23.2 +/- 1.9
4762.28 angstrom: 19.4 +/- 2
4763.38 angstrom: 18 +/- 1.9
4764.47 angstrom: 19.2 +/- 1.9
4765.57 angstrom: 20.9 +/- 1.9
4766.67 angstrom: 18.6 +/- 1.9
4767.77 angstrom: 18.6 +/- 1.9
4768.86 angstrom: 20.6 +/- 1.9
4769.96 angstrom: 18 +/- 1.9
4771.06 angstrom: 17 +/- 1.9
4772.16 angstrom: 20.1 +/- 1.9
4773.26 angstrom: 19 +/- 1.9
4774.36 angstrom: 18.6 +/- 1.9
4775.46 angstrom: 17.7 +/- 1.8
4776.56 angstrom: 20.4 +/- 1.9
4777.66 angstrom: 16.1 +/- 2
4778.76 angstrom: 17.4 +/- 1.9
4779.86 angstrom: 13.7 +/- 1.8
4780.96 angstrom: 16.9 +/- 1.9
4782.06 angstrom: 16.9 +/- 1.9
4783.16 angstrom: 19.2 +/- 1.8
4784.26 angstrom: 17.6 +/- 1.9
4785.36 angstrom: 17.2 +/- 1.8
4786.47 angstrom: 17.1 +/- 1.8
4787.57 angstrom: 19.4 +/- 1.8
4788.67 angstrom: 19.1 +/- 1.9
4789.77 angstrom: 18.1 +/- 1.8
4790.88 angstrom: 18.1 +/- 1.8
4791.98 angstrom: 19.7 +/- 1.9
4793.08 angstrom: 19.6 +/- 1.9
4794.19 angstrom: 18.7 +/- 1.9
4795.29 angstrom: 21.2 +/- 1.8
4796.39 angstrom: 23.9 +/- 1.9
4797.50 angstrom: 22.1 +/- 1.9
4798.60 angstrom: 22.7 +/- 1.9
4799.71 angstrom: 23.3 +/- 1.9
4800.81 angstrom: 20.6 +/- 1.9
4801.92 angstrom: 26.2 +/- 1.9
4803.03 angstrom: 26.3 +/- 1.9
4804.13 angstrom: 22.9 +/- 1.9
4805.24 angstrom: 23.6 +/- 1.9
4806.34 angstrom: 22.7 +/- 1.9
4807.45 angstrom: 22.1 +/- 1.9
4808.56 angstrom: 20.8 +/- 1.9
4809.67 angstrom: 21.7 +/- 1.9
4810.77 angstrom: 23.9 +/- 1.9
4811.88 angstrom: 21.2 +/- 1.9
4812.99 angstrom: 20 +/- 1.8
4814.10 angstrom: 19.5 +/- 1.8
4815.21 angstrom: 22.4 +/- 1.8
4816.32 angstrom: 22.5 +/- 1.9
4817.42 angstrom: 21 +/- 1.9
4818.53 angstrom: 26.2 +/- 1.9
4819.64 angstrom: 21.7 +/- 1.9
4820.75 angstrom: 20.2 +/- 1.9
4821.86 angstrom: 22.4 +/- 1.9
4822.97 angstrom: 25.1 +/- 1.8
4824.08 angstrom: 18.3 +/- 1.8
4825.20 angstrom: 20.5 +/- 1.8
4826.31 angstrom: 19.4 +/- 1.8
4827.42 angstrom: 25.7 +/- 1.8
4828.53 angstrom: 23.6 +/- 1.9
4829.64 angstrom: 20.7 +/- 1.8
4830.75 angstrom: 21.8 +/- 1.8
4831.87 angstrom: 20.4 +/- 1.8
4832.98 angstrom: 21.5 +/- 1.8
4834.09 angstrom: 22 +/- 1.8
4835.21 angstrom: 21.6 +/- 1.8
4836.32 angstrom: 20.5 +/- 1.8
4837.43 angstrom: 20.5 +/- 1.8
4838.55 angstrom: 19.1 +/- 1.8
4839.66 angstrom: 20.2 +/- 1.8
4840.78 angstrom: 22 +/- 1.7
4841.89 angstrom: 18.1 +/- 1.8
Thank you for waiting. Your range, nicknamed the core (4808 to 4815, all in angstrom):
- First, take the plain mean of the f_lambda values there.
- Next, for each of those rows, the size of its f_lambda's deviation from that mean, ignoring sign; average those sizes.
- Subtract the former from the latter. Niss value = -20.1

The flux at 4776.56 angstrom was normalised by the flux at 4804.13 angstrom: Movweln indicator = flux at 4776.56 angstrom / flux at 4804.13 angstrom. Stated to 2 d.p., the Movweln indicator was 0.89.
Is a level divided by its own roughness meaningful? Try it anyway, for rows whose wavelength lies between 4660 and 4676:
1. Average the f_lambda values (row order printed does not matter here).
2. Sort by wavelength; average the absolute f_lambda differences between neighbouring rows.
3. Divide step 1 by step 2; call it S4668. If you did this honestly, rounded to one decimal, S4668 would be 12.4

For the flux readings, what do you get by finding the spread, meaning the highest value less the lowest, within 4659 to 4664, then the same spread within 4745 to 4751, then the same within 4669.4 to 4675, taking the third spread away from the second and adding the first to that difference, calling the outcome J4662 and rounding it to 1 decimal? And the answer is 4.8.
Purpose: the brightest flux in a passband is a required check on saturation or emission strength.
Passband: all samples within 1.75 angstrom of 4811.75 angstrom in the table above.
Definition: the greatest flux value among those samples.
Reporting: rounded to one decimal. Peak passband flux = 23.9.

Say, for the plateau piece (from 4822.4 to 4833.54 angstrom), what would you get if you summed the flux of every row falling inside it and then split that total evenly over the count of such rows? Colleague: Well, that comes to 21.7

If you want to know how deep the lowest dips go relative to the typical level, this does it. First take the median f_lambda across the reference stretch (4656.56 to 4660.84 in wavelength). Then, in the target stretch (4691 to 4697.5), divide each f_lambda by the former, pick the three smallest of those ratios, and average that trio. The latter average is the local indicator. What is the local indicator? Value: 0.95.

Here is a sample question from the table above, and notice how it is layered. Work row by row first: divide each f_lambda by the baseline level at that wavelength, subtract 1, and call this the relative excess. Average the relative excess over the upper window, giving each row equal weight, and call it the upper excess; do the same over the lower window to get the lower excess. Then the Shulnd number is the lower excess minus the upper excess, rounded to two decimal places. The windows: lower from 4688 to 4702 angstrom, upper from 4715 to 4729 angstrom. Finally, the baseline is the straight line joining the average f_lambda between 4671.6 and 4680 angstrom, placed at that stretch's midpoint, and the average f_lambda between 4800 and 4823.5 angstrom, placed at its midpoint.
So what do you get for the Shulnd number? 0.00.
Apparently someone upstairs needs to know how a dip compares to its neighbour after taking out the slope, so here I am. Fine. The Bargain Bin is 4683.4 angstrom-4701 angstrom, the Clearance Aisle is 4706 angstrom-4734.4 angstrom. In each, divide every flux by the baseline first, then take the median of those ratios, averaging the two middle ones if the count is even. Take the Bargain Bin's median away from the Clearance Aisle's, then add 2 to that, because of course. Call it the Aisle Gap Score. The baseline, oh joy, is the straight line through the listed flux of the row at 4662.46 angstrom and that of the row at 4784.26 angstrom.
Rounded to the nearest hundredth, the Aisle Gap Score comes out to 2.10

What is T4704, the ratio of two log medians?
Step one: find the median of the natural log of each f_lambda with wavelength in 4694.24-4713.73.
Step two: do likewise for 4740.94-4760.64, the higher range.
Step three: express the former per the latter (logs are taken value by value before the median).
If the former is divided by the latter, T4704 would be 1.01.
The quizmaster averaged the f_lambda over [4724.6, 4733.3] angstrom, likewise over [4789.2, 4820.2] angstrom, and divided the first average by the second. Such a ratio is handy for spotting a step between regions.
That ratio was 1.10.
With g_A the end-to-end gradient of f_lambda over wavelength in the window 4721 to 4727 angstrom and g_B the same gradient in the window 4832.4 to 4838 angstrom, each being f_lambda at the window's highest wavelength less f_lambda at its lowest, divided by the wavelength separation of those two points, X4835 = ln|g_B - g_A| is -0.2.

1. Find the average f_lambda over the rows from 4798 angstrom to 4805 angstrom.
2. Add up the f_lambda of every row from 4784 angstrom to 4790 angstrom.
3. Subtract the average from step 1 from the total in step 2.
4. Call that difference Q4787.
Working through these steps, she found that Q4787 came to 85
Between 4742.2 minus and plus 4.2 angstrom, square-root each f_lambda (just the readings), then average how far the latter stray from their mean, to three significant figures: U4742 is 0.168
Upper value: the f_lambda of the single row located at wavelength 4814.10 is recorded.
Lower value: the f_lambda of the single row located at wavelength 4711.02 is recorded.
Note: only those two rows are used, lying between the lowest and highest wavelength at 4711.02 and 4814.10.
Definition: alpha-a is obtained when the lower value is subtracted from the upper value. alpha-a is -3.1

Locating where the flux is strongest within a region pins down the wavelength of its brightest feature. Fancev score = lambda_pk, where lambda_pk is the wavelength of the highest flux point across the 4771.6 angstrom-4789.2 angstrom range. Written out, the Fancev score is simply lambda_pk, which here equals 4776.56 angstrom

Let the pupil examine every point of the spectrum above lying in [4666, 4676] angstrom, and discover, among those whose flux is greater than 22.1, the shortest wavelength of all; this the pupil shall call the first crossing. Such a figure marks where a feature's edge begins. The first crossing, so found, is 4666.75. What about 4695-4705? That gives 4695.86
